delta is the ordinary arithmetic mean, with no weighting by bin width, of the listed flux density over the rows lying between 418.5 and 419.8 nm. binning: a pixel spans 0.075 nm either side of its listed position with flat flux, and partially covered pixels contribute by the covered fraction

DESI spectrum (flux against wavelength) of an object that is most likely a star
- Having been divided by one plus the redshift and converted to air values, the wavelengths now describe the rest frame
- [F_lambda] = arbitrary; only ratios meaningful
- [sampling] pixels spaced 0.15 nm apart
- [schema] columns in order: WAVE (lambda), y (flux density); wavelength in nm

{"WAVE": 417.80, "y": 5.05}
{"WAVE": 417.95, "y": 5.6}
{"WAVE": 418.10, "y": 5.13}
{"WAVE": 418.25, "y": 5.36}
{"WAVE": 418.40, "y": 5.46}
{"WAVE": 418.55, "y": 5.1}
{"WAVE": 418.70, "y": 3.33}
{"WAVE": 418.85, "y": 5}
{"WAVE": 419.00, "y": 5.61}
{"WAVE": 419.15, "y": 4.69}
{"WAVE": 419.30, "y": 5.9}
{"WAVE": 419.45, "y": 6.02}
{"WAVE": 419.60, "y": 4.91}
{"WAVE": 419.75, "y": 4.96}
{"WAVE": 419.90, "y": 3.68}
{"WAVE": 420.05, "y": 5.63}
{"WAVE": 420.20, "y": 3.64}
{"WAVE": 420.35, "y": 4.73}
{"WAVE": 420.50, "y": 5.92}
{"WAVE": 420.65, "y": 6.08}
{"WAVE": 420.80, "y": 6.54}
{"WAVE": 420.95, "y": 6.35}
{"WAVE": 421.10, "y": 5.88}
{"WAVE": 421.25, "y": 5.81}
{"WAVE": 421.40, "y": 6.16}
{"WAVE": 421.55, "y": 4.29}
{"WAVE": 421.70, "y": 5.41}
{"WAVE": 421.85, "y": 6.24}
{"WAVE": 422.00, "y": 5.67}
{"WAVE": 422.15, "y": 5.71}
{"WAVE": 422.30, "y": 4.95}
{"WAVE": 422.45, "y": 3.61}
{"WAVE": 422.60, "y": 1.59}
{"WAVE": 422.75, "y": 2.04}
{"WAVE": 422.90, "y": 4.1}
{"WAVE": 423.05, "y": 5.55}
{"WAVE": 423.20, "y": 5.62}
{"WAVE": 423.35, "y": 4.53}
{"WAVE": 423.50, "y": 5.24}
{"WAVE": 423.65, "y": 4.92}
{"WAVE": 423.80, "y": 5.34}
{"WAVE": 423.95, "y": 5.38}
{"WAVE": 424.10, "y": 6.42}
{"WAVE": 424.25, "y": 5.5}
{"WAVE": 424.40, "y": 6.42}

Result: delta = 5.06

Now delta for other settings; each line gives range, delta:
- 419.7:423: 4.95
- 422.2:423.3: 3.92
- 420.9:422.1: 5.73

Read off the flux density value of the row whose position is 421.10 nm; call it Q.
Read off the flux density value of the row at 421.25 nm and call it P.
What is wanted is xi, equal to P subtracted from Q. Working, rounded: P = 5.81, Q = 5.88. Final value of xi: 0.1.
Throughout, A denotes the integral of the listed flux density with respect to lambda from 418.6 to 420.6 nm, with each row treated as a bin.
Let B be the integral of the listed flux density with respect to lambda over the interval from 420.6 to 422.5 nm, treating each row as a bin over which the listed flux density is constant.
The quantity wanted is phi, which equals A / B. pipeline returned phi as 0.93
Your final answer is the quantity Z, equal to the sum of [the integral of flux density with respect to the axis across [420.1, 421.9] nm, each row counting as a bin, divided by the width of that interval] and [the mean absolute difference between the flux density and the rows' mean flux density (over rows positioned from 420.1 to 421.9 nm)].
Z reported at 6.3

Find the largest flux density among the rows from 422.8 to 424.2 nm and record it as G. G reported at 6.42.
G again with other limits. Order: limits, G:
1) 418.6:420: 6.02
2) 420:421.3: 6.54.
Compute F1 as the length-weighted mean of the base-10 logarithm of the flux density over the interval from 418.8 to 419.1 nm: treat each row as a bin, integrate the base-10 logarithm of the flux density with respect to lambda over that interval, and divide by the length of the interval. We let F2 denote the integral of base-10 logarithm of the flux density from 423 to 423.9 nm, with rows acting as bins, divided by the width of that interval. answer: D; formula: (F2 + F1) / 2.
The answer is 0.72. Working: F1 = 0.72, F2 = 0.71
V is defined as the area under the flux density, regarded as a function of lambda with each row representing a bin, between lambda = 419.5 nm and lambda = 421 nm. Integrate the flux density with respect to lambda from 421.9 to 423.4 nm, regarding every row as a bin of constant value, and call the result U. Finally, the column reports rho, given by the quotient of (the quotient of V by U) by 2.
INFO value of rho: 0.60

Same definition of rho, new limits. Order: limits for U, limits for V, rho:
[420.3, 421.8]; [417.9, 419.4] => 0.45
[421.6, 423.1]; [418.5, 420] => 0.55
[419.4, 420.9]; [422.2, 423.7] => 0.41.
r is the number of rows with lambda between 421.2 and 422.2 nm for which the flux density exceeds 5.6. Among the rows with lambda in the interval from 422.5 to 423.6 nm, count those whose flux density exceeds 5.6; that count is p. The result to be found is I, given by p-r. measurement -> -4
